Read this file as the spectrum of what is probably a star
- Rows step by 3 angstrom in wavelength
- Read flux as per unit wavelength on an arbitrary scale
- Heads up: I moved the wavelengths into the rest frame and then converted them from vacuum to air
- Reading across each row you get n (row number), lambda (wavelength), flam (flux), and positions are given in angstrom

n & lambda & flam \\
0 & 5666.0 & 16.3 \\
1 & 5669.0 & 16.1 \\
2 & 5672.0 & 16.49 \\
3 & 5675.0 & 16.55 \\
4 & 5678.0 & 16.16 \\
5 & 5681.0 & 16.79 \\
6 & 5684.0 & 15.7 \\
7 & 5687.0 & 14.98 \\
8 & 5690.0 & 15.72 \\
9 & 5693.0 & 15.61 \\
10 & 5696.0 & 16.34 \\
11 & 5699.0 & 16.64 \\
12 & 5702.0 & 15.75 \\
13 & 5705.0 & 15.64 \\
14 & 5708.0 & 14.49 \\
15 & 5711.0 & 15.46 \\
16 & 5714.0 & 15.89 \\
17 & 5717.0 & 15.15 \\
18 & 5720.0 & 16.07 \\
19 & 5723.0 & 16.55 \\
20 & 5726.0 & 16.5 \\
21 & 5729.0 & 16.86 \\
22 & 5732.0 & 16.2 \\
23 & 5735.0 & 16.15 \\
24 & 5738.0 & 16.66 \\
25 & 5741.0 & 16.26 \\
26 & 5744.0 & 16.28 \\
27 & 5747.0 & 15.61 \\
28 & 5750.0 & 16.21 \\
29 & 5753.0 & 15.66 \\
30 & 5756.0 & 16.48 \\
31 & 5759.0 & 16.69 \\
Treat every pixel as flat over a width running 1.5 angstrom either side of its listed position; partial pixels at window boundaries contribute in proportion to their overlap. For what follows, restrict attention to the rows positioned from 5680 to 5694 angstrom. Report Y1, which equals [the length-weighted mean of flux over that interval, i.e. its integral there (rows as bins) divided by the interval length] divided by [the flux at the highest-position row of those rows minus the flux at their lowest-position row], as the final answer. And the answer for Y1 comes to -13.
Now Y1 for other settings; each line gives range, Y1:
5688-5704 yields 532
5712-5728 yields 26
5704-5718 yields -31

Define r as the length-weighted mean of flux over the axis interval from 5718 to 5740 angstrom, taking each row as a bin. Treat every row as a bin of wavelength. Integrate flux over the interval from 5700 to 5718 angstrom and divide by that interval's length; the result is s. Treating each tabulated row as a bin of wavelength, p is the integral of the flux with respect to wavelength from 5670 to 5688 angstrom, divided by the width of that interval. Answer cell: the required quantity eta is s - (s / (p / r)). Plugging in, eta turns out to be -0.24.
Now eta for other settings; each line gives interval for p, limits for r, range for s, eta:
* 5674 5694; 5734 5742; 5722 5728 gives -0.47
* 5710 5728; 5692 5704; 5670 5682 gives -0.11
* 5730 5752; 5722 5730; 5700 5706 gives -0.42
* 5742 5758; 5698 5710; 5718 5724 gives 0.50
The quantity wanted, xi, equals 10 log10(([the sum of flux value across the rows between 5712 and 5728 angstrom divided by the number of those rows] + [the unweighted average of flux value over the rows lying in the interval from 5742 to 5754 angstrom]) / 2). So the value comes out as 12.0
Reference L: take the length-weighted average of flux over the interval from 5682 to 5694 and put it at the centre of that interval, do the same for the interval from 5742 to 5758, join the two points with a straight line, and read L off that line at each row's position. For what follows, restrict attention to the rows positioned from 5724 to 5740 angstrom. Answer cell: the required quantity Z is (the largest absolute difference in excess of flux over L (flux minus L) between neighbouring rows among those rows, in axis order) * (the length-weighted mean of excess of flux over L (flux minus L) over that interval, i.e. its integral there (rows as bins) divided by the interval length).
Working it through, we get 0.37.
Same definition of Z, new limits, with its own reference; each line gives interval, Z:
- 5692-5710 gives 0.09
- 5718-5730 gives 0.26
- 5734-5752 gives 0.12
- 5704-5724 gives -0.22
